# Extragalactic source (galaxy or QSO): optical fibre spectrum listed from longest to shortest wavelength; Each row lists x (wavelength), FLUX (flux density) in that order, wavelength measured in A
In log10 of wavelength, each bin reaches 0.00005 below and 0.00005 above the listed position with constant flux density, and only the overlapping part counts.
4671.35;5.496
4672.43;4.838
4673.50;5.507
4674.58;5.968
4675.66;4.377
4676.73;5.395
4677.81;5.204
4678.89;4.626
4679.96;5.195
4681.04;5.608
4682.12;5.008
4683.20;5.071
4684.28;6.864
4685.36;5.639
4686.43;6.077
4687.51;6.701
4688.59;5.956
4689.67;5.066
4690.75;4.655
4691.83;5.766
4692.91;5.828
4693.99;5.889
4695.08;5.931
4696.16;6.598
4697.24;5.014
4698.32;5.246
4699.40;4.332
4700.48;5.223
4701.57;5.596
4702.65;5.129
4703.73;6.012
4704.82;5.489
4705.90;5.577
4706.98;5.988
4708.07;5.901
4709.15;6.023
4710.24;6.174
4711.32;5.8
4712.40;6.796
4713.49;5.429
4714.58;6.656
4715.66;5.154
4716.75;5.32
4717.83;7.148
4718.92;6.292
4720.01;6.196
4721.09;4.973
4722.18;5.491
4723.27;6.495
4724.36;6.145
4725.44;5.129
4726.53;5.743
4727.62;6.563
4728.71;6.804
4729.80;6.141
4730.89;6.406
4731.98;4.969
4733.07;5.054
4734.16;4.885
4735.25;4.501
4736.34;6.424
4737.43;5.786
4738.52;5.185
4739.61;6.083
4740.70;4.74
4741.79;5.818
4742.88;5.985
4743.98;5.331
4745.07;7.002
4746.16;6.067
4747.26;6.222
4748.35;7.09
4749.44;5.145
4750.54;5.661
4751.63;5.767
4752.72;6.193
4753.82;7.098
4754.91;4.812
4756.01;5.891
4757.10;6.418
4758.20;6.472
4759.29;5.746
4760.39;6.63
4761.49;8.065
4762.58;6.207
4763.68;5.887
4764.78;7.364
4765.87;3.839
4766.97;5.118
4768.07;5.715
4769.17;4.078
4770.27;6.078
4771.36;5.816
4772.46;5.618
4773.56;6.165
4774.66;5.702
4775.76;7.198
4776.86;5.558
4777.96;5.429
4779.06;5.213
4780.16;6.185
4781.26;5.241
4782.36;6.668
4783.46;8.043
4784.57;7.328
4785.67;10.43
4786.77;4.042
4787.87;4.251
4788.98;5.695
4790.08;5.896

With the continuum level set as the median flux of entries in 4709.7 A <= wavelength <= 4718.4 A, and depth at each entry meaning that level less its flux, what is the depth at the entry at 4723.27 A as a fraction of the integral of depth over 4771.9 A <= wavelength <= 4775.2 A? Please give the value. -1.0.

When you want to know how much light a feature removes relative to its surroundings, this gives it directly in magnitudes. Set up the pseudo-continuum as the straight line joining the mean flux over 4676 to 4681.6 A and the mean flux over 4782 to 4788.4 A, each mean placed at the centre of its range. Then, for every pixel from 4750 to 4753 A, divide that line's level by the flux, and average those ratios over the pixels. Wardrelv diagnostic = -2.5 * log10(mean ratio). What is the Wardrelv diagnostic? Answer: -0.08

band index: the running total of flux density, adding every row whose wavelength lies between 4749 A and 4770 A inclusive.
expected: 112.1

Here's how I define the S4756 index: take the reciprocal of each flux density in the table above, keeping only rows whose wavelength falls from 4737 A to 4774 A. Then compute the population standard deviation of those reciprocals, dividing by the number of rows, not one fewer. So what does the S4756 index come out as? 0.028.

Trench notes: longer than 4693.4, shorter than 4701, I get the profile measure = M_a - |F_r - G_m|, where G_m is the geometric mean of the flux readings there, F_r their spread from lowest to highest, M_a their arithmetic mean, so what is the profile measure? 2.3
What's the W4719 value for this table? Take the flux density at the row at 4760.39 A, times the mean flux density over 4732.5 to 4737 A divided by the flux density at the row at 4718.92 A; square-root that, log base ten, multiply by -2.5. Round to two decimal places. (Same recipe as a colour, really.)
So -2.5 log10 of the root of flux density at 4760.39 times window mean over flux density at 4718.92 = -0.93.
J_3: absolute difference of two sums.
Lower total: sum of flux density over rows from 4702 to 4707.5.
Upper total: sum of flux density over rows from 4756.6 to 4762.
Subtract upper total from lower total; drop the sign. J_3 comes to 5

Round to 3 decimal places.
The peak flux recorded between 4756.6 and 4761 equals 6.630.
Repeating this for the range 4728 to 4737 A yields 6.804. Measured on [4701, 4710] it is 6.023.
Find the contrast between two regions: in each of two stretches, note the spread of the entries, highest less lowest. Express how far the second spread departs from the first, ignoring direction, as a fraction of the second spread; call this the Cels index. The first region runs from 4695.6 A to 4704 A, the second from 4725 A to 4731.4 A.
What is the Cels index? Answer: 0.35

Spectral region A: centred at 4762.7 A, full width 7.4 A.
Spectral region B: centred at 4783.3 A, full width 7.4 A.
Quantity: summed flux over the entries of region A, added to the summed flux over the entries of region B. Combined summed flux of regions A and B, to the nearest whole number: 92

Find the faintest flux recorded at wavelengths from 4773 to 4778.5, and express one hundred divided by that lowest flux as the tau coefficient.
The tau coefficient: 18.4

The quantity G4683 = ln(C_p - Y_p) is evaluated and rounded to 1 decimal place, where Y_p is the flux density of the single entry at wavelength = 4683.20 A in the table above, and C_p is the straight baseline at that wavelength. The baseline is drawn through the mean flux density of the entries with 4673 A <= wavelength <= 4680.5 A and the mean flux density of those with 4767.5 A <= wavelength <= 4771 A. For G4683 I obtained -2.1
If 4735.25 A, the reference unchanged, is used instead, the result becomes -0.3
